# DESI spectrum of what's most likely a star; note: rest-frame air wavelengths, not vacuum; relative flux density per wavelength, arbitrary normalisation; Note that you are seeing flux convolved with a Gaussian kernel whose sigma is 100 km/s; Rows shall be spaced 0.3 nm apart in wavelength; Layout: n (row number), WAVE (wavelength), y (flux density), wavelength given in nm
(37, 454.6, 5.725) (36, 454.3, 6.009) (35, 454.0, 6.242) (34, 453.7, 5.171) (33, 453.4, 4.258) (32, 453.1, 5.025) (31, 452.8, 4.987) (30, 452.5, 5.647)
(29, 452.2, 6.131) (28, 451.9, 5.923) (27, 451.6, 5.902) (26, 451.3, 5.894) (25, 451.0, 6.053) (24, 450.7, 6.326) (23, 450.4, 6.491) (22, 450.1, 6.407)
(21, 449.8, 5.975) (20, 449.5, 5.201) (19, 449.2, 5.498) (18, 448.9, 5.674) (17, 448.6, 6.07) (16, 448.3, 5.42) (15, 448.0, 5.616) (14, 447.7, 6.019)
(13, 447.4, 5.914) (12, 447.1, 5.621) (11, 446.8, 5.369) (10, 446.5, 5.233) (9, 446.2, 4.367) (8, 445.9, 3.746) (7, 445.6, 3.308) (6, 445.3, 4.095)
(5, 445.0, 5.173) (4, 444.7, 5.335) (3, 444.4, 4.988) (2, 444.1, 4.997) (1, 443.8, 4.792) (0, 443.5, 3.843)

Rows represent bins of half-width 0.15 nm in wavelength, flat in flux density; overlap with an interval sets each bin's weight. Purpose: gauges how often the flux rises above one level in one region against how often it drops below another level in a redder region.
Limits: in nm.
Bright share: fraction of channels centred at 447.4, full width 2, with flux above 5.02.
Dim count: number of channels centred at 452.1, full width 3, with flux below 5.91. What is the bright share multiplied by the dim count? 6.0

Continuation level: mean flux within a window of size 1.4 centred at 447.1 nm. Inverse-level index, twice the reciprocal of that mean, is 0.355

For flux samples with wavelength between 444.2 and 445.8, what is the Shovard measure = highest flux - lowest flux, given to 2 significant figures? 2.0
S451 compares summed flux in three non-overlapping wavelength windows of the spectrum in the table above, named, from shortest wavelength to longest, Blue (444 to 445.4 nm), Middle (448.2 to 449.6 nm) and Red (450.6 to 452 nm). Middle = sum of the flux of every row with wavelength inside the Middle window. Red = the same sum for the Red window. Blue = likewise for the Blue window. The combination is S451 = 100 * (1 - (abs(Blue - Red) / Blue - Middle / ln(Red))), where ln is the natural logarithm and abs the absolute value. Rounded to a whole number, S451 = 896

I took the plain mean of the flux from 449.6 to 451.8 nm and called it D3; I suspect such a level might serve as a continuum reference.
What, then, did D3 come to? 6.1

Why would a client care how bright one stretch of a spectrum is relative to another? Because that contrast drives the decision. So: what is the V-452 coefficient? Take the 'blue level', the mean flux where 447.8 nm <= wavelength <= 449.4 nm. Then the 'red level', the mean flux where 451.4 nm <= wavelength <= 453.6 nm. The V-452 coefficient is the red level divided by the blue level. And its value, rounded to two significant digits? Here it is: 0.96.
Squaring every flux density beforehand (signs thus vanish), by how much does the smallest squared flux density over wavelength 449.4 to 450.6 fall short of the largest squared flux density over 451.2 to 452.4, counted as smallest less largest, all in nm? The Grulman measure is -11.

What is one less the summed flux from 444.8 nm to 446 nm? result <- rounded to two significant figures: -15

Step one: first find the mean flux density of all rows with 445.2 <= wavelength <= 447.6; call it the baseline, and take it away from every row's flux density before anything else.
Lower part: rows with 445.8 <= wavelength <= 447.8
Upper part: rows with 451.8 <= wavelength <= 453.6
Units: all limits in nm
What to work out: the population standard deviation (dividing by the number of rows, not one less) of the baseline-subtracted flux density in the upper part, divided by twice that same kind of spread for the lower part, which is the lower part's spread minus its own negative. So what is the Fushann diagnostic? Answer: 0.41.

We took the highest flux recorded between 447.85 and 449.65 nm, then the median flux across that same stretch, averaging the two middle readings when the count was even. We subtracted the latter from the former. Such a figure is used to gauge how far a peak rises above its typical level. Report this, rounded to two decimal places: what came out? 0.51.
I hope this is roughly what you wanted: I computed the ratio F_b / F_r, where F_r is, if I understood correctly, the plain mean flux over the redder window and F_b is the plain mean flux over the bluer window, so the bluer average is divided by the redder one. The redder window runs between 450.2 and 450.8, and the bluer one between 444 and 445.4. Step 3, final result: 0.77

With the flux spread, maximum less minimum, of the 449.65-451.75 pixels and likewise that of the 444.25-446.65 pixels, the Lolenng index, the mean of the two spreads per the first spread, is 2.20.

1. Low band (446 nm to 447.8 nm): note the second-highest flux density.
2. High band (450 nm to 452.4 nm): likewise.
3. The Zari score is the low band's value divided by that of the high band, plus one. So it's 1.92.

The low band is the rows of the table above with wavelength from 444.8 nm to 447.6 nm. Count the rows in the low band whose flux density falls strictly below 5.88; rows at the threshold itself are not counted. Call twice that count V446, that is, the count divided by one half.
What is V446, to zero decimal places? 16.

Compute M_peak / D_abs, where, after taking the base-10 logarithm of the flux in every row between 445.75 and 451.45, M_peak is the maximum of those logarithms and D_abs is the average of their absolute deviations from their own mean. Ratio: 20.6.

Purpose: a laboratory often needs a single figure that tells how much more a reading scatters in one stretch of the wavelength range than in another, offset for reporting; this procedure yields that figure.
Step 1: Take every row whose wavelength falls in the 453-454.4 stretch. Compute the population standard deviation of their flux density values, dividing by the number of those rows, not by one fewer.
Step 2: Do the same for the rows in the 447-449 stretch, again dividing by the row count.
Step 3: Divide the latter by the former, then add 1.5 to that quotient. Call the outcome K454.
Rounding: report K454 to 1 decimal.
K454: 1.8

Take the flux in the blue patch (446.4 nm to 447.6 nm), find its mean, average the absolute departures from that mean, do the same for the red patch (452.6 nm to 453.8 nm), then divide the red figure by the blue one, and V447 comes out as 1.3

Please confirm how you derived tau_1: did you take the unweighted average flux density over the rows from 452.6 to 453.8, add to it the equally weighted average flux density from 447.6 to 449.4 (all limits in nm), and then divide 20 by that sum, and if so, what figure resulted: 1.89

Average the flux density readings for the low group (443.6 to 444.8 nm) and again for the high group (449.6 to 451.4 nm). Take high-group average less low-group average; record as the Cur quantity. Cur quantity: 1.2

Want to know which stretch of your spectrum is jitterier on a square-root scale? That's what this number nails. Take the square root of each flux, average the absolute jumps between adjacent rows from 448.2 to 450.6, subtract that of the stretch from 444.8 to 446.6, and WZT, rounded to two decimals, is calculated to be -0.10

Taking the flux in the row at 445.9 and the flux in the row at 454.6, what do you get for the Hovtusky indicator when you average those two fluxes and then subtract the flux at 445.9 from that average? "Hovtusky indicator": 1.0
